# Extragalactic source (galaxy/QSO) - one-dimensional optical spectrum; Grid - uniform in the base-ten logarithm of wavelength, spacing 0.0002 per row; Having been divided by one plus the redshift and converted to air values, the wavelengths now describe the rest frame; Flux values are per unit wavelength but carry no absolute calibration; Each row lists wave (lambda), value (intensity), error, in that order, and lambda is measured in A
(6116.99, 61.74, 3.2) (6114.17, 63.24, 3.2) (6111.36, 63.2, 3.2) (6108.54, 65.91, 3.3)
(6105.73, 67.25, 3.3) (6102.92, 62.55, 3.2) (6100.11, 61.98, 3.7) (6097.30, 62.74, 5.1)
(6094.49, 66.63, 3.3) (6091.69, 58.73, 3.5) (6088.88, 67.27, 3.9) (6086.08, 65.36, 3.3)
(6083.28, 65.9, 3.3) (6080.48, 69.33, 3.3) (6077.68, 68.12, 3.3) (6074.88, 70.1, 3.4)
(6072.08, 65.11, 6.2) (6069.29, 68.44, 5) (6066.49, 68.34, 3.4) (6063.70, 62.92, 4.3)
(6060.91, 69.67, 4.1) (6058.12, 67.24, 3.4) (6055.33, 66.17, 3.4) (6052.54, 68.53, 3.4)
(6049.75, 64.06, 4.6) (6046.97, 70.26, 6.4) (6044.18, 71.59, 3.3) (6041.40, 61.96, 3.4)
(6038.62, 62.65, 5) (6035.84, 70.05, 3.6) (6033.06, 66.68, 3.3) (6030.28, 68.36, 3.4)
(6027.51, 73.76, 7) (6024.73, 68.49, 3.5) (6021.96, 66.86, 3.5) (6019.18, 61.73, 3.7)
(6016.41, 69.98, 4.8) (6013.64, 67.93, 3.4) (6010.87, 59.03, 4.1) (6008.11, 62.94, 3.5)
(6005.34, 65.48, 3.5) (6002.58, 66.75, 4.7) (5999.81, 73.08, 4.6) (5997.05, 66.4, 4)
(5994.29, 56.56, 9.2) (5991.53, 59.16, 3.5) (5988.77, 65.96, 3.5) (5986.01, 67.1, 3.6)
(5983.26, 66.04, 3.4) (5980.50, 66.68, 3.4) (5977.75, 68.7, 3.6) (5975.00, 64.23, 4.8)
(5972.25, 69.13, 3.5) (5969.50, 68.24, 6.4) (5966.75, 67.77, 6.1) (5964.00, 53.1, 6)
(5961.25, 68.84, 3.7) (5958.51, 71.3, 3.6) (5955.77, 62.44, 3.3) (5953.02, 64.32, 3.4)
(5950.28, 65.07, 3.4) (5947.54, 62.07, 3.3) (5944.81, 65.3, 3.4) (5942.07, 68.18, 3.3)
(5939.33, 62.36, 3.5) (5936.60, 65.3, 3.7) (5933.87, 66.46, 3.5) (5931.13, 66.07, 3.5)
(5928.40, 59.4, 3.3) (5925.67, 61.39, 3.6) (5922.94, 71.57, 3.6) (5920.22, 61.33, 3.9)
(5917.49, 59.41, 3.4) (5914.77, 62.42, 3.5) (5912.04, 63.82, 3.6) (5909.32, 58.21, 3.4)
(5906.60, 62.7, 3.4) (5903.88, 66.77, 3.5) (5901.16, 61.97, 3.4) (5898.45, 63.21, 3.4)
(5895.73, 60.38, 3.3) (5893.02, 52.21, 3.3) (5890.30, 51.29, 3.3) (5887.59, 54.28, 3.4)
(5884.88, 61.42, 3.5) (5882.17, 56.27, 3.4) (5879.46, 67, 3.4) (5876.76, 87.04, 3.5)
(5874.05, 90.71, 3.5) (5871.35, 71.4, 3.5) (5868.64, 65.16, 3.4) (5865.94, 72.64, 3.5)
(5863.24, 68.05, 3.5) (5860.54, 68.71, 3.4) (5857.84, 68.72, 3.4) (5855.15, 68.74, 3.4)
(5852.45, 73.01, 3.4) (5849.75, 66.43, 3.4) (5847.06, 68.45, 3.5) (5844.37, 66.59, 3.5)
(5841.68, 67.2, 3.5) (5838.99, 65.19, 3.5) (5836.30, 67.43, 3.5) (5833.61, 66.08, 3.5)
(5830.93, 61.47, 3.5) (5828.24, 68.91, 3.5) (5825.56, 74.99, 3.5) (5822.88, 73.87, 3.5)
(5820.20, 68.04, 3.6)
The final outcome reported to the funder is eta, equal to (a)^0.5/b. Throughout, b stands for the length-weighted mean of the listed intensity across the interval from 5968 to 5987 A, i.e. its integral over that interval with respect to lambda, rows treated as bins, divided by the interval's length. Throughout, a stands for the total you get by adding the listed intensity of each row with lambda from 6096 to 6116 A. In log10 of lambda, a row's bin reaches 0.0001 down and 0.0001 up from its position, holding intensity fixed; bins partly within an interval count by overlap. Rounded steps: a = 447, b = 67.2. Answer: 0.315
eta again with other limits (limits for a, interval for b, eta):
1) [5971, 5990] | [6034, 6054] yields 0.323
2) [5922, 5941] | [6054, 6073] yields 0.318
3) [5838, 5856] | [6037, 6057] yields 0.328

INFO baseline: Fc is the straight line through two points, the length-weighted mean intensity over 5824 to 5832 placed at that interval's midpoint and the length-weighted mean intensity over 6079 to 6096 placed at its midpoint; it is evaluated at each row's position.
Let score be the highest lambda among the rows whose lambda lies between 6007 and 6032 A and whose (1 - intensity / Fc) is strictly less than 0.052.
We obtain 6030.28 A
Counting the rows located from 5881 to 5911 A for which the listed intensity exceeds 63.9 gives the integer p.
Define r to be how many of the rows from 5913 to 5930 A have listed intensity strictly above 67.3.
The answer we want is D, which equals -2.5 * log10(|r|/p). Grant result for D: 0.0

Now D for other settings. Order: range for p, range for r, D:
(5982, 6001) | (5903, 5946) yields 1.0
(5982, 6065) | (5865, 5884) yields 1.9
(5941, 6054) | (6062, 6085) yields 2.0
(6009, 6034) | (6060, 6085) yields 0.2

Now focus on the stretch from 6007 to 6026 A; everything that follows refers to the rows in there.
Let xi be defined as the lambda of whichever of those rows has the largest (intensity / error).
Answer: 6013.64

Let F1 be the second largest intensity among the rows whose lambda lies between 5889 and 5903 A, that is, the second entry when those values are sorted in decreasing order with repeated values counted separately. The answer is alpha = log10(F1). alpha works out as 1.79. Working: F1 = 61.97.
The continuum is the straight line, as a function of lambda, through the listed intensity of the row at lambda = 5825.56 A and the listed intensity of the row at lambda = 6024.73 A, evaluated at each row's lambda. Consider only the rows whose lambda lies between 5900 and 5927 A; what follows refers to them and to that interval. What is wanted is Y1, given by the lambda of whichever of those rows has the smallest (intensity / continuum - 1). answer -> 5909.32 A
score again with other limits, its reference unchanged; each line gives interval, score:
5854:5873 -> 5871.35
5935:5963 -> 5961.25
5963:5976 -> 5975.00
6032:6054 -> 6052.54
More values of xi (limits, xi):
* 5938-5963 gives 5942.07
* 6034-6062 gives 6044.18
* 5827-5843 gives 5828.24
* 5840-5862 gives 5852.45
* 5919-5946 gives 5942.07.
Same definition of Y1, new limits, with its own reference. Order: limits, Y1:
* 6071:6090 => 6072.08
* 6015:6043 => 6019.18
